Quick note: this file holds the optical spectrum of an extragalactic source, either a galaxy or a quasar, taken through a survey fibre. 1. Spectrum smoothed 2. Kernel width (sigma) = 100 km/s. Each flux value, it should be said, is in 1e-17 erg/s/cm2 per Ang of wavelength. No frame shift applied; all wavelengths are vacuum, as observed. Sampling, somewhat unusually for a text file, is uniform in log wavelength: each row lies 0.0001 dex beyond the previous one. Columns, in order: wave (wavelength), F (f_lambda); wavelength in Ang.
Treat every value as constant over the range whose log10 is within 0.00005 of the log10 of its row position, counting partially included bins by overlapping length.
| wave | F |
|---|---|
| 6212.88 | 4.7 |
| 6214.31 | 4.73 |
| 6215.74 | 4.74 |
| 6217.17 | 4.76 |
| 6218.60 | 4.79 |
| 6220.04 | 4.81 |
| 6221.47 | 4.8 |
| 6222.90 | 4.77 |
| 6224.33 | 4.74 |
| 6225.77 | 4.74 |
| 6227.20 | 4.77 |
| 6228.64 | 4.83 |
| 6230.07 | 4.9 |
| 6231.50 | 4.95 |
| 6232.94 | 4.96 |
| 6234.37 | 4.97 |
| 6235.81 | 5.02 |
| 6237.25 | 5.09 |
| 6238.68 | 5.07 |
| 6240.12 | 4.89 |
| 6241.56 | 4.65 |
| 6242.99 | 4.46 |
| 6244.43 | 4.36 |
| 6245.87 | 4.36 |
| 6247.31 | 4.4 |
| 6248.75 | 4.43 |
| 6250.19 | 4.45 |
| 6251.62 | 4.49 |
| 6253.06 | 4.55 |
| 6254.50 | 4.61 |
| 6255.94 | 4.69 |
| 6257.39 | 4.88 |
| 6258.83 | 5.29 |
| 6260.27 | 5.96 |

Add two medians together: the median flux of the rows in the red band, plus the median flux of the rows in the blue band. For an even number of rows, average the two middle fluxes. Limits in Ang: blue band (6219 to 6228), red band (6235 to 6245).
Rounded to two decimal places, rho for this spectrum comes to 9.66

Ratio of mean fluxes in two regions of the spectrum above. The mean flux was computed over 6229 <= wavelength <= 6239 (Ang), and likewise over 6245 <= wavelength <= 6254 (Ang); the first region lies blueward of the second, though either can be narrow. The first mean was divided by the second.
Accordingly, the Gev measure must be 1.12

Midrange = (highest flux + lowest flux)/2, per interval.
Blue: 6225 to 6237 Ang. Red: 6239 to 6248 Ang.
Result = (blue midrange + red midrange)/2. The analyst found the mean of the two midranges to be 4.75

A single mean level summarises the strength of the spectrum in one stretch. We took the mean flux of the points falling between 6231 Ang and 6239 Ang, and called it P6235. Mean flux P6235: 5.0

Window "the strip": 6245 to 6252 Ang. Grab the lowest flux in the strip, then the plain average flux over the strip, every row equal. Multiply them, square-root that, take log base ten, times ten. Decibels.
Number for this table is 6.43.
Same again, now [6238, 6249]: 6.50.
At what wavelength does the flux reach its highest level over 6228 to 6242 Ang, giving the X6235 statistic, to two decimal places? 6237.25 Ang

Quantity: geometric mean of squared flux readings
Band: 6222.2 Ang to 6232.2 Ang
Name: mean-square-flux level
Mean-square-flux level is 23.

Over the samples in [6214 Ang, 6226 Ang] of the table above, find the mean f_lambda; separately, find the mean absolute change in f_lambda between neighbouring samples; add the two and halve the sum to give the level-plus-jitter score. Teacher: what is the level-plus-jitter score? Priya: 2.39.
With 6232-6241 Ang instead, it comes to 2.53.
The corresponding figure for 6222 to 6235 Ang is 2.44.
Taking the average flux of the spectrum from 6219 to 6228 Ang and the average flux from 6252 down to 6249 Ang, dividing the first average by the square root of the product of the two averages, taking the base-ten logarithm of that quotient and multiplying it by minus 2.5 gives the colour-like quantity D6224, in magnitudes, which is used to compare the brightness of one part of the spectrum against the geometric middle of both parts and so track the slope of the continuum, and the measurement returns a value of -0.035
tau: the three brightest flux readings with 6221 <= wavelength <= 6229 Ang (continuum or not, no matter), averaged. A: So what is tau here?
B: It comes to 4.80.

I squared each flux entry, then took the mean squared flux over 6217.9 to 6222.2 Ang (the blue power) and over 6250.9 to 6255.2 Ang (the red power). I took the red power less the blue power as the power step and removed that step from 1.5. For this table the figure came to 4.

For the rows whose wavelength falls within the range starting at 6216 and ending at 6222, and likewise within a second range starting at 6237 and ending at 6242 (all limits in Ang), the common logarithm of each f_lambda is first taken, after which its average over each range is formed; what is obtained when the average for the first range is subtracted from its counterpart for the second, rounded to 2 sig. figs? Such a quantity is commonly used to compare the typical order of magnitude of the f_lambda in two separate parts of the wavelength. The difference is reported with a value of 0.012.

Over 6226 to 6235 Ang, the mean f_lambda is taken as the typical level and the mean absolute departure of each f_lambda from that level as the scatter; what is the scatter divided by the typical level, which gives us 0.013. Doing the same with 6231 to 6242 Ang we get 0.018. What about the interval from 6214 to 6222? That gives 0.006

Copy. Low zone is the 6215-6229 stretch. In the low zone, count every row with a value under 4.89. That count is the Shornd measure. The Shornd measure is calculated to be 10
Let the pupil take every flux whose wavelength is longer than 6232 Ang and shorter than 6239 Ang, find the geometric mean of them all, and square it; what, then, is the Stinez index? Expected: 25.2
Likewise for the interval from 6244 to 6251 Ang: 19.4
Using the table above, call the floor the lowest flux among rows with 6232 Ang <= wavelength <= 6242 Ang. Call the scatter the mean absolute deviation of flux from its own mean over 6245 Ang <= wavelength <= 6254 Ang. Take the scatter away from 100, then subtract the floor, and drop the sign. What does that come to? 95.3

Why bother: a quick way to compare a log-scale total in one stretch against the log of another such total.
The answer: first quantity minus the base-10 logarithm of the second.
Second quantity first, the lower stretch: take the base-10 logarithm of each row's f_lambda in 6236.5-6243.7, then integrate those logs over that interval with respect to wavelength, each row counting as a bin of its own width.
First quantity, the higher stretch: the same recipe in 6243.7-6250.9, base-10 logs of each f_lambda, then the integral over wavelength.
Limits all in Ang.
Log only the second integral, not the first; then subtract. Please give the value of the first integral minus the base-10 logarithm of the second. 3.94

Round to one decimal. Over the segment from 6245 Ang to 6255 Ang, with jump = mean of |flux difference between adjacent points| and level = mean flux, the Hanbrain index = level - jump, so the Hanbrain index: 4.4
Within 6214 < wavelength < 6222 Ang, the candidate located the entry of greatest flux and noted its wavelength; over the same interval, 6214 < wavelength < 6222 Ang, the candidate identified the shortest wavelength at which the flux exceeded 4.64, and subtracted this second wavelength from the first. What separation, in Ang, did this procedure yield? 5.7 Ang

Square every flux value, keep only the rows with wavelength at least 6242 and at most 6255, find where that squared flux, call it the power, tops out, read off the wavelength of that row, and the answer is 6254.50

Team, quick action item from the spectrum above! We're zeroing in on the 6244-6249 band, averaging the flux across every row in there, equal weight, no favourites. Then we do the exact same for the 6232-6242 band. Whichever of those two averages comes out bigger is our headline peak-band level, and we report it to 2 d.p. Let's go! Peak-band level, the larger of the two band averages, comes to 4.95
